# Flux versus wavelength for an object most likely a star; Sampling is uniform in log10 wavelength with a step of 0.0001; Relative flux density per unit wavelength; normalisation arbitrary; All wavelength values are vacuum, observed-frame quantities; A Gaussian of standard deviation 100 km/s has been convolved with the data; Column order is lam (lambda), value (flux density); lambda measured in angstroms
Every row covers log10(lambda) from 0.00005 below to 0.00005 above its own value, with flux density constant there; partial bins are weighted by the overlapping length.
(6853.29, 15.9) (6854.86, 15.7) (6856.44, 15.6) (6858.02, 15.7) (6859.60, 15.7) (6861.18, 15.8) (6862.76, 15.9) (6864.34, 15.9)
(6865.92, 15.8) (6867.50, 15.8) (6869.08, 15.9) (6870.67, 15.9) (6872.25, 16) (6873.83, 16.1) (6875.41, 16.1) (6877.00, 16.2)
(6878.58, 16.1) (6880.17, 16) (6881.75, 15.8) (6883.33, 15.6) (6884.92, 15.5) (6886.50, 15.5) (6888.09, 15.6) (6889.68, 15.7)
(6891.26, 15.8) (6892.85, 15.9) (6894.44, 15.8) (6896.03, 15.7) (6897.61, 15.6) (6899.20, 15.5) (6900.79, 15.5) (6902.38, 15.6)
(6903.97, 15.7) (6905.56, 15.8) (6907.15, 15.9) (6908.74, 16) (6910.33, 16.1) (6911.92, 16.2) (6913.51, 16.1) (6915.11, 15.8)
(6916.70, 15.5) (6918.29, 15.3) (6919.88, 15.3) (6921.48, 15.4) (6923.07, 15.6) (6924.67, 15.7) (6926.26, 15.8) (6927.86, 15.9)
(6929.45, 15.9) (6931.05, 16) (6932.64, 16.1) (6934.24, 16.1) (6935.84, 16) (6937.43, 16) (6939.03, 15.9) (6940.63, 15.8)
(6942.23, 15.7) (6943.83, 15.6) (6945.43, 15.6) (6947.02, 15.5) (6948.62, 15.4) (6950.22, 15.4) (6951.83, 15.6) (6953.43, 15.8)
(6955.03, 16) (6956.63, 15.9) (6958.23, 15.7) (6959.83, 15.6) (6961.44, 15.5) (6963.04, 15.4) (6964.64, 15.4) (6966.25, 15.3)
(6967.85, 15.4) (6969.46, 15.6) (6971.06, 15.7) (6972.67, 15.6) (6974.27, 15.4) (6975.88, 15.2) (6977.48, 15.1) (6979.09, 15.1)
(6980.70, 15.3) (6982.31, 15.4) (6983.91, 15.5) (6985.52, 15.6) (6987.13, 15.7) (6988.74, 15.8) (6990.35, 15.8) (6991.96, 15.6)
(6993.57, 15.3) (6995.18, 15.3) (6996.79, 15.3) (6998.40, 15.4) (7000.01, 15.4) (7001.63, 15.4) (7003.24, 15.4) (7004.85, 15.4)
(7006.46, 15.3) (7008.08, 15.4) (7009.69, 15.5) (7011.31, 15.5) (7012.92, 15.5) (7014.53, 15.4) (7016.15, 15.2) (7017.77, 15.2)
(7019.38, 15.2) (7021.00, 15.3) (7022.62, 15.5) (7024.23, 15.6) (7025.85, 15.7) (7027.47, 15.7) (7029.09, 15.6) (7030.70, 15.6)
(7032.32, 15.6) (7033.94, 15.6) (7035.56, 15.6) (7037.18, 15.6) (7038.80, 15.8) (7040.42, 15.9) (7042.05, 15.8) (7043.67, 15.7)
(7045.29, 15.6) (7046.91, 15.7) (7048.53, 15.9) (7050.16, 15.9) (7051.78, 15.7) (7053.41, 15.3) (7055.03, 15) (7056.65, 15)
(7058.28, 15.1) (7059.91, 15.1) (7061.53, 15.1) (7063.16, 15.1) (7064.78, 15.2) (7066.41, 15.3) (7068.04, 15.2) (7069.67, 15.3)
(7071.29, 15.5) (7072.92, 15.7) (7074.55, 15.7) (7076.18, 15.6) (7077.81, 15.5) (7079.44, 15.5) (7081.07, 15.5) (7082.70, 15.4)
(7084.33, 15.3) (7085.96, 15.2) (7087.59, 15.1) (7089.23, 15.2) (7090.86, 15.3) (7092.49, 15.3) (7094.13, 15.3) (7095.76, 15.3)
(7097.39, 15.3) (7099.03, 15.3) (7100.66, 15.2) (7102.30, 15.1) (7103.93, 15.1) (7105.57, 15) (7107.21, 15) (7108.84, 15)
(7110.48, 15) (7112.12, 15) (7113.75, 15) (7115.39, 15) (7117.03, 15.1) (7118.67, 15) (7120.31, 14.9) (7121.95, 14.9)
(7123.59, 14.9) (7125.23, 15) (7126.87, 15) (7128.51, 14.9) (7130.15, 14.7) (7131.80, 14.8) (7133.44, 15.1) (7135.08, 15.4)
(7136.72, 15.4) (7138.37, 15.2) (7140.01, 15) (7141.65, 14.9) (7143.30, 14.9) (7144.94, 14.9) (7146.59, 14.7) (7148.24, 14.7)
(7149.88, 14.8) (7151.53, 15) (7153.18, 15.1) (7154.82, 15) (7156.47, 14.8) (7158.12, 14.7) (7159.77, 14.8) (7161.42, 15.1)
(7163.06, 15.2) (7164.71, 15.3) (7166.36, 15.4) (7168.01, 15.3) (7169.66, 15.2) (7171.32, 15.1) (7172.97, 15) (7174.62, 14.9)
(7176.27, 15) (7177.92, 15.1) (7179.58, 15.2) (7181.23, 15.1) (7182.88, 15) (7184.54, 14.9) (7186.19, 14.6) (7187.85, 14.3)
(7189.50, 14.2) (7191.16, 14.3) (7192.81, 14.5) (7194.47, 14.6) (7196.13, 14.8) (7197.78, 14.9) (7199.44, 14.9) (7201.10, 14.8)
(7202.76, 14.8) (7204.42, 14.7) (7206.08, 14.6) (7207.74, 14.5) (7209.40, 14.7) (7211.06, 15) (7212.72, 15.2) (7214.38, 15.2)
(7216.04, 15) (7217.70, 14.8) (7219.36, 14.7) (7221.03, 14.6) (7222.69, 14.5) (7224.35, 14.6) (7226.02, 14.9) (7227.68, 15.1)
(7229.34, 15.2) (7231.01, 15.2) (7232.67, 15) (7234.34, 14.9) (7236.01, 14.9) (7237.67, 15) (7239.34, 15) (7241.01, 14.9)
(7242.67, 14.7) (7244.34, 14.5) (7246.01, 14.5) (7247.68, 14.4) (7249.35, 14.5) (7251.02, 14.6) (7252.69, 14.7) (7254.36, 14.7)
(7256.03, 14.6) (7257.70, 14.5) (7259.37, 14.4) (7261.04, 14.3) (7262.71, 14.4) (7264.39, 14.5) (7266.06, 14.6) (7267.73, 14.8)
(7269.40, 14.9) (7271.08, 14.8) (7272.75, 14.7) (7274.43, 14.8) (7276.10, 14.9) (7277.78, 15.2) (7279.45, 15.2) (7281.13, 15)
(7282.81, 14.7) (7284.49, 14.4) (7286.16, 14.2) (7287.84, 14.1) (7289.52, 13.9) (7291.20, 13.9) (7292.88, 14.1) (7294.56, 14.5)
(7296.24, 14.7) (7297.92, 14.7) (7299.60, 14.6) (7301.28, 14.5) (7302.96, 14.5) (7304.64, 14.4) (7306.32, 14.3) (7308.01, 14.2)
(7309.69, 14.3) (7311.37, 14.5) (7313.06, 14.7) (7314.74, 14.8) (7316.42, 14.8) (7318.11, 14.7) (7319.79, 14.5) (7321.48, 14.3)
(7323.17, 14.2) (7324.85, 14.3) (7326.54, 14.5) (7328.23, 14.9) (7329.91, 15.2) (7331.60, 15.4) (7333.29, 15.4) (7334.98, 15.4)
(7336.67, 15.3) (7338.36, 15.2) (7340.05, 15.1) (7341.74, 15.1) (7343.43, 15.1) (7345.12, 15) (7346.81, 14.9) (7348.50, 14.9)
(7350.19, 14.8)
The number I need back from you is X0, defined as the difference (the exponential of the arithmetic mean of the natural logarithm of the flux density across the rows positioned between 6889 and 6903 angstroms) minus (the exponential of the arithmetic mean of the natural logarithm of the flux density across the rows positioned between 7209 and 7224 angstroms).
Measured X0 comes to 0.8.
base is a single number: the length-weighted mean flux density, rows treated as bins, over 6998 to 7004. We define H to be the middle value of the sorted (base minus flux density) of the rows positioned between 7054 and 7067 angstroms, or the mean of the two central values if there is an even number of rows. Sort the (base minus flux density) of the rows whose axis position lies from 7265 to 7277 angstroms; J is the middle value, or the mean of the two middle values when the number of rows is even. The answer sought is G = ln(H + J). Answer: -0.1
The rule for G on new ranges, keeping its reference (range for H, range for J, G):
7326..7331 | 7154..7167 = -0.2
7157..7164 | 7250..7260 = 0.2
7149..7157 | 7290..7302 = 0.2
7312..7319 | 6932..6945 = -2.5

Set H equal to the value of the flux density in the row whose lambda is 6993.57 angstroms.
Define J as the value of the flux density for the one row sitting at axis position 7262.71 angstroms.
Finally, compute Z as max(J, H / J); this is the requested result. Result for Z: 14.4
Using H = 15.3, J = 14.4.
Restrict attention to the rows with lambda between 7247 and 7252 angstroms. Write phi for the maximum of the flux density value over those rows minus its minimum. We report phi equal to 0.20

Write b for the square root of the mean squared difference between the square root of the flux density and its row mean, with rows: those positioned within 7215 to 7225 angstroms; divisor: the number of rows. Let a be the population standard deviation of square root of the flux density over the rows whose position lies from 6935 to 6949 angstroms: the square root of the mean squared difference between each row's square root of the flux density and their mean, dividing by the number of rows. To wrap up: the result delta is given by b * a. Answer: 0.0005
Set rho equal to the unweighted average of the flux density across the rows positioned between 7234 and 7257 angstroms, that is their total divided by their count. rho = 14.7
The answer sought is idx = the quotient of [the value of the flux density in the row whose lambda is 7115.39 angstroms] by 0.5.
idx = 30.0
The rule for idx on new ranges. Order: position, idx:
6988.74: 31.6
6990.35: 31.6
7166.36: 30.8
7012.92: 31.0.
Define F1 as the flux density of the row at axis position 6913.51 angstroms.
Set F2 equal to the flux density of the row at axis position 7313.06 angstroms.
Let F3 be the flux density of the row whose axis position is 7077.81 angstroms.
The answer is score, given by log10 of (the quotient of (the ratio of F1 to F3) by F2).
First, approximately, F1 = 16.1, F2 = 14.7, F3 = 15.5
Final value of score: -1.15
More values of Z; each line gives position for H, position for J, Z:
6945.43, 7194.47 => 14.6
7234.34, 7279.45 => 15.2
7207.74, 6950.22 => 15.4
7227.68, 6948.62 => 15.4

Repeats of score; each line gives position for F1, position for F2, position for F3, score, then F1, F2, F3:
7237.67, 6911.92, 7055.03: -1.21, 15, 16.2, 15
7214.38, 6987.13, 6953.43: -1.21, 15.2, 15.7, 15.8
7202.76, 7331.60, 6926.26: -1.22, 14.8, 15.4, 15.8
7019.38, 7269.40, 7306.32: -1.15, 15.2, 14.9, 14.3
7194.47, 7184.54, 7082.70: -1.20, 14.6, 14.9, 15.4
